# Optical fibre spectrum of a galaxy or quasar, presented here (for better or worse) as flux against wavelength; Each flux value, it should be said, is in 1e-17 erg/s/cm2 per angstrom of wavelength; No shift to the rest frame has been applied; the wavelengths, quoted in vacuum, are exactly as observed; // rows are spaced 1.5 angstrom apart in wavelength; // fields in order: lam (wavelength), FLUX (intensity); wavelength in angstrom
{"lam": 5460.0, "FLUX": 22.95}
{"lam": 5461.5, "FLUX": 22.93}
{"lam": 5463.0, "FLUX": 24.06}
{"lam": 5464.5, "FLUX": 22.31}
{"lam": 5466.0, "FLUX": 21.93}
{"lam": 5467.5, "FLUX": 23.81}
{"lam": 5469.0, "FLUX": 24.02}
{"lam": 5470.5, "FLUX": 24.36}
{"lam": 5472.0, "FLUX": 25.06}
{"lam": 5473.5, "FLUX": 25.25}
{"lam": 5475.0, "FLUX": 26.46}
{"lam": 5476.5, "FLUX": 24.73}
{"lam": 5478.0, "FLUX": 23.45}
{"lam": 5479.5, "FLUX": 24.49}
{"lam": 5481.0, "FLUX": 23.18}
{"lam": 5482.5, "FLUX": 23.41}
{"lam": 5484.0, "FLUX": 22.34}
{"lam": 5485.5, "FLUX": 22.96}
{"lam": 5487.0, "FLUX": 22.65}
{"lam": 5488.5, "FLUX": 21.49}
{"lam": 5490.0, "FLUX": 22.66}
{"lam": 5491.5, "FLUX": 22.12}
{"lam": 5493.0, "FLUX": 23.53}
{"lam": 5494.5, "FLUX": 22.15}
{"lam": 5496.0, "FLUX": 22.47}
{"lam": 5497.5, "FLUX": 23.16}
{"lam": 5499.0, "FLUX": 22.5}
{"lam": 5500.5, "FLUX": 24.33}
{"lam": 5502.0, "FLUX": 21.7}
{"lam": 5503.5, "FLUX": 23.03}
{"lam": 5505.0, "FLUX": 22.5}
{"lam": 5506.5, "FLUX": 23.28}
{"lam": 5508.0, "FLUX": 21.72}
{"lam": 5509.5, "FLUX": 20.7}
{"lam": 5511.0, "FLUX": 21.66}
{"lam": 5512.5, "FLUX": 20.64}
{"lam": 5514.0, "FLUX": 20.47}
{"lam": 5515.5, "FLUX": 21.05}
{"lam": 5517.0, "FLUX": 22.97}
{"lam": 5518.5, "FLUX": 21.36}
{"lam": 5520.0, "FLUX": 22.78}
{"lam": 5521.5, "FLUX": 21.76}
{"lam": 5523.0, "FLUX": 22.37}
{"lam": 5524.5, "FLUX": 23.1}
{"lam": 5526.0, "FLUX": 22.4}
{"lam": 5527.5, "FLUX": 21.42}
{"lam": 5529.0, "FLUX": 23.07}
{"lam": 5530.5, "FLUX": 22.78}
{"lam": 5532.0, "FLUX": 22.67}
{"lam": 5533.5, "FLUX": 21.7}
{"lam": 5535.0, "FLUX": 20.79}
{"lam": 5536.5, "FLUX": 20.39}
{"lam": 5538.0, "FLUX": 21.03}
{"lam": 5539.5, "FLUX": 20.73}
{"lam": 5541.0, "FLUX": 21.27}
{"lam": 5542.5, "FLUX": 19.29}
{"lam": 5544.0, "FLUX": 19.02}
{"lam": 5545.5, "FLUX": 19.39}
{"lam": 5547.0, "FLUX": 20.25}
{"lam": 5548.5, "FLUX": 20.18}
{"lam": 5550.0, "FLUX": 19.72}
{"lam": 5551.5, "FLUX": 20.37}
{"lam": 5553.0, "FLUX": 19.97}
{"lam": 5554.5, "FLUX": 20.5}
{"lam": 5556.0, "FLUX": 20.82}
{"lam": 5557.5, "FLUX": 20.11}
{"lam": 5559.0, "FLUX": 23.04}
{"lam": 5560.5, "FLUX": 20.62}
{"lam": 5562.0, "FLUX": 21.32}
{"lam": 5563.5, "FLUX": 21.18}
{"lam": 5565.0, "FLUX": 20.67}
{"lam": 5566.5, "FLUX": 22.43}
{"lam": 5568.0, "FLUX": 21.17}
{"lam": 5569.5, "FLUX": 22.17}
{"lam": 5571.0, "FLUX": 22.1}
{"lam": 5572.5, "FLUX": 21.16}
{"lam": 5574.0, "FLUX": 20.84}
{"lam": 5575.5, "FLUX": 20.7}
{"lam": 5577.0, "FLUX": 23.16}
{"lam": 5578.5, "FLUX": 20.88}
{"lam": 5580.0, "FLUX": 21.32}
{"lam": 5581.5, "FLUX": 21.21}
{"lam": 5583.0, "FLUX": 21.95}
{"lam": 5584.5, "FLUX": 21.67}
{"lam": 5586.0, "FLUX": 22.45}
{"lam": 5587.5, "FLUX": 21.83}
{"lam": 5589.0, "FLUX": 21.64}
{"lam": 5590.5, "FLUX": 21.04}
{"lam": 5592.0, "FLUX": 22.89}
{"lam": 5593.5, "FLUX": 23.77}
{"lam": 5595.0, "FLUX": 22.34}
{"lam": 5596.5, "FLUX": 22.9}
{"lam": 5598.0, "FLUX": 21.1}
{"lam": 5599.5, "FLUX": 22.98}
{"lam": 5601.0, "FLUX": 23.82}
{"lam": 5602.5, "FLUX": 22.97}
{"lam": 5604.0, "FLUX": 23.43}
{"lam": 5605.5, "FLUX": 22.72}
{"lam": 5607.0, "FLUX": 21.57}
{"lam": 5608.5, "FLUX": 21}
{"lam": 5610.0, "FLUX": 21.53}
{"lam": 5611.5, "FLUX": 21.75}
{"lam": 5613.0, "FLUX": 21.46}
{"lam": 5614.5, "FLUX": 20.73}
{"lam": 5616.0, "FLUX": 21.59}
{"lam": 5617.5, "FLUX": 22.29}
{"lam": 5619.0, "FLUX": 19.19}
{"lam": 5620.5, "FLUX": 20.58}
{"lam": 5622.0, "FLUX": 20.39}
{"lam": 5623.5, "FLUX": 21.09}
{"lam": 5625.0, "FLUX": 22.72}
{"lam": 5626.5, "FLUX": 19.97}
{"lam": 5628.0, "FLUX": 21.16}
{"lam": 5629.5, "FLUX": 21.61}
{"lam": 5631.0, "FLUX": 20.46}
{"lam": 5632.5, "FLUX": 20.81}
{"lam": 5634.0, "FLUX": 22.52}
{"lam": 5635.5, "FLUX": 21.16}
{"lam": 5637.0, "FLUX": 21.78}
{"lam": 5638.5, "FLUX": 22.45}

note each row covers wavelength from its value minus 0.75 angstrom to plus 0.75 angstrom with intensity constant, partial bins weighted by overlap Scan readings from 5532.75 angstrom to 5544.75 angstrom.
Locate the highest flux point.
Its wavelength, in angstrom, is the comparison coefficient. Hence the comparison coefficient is 5533.5 angstrom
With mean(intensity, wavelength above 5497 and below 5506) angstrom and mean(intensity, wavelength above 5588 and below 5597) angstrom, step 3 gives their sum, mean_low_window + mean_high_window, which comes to 45.3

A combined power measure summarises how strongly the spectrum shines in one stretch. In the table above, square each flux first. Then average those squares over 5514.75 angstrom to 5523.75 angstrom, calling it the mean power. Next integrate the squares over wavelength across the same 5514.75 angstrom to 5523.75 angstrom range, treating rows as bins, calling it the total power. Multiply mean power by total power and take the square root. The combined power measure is 1460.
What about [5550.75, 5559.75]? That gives 1301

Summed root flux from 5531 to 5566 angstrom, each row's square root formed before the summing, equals 104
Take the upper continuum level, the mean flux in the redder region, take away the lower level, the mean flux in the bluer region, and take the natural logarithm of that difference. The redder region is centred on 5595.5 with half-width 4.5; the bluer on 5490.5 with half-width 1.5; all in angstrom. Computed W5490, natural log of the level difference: -1.3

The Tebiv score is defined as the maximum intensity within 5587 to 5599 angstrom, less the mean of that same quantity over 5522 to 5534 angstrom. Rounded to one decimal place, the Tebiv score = 1.3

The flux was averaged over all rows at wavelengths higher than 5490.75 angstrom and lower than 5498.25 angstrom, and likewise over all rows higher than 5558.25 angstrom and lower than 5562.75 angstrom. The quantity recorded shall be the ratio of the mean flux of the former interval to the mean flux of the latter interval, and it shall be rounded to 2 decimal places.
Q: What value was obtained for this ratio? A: 1.05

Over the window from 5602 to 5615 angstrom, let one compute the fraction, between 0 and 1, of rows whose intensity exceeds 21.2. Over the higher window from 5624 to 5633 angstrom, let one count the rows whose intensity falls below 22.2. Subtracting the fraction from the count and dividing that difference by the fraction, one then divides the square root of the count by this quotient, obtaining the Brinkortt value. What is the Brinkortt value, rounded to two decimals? 0.41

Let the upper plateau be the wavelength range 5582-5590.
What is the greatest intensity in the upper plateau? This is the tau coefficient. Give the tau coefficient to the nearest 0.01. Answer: 22.45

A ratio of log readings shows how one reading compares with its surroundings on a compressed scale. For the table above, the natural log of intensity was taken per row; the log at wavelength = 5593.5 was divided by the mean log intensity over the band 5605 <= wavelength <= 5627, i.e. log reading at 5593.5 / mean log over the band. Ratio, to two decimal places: 1.04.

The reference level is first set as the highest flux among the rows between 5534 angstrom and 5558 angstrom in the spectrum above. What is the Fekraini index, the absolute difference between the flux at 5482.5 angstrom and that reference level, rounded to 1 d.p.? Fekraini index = 2.1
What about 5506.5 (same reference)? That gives 2.0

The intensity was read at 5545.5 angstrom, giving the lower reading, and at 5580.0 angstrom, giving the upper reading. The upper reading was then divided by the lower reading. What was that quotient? 1.10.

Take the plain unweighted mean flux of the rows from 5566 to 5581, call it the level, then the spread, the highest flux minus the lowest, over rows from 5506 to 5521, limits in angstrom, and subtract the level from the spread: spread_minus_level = -18.8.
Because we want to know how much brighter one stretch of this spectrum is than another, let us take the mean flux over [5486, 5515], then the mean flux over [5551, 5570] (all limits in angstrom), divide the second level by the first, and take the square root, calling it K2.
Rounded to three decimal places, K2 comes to 0.974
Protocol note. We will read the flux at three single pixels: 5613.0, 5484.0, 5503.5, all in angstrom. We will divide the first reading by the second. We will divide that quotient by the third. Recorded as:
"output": 0.0417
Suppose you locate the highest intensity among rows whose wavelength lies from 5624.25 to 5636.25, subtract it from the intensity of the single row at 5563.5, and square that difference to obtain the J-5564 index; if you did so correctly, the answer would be 2.4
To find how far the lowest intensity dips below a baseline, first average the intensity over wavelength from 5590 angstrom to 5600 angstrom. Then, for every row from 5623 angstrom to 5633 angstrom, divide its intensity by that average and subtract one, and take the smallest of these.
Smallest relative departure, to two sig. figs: -0.11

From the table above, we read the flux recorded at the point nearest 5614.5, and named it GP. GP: 20.73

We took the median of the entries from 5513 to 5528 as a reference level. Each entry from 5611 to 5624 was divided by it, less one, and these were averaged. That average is -0.05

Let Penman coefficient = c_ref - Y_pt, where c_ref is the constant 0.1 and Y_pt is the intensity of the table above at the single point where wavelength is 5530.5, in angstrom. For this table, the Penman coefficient -22.7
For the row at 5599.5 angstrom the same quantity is -22.9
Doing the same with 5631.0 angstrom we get -20.4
